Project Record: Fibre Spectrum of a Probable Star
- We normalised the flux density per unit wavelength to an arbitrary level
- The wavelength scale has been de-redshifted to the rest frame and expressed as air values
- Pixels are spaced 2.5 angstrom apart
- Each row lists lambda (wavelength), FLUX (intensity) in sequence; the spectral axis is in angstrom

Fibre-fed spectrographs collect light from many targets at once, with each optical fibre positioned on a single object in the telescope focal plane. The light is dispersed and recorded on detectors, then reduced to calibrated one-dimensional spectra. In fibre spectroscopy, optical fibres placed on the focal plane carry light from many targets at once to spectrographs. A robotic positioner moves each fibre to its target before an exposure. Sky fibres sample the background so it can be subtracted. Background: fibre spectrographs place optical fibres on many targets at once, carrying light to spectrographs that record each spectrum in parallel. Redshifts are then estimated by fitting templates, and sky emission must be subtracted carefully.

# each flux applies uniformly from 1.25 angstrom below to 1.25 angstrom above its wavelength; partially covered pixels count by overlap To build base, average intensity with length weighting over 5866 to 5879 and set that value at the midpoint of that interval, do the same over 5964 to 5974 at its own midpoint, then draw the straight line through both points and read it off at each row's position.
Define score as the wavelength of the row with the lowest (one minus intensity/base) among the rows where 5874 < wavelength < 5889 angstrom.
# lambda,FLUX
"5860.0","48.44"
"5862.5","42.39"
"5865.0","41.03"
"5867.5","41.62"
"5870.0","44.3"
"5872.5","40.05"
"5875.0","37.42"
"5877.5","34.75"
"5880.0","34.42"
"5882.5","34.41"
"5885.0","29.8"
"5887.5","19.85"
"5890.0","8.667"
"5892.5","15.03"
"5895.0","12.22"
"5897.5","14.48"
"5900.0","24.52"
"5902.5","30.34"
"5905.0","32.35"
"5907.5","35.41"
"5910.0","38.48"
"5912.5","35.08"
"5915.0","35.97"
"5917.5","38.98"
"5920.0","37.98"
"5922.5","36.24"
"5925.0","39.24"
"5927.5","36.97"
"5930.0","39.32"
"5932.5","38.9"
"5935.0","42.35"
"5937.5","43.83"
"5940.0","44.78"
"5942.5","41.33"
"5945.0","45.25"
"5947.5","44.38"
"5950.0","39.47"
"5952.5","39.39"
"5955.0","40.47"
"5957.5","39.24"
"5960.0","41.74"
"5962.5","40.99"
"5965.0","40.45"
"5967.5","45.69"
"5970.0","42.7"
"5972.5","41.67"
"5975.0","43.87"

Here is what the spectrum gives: 5875.0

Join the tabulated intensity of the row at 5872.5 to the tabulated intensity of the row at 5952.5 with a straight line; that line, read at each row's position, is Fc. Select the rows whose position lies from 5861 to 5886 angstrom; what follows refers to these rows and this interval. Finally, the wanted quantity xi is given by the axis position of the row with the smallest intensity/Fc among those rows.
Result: 5885.0 angstrom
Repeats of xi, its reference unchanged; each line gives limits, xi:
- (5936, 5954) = 5952.5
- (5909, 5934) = 5912.5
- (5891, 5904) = 5895.0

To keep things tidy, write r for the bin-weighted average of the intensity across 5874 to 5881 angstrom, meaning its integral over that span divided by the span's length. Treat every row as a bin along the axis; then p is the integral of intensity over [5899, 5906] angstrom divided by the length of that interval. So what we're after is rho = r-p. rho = 6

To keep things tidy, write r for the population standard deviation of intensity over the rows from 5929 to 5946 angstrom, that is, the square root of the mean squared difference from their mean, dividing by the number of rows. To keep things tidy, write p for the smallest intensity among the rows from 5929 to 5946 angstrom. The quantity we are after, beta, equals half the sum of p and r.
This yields 20.6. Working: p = 38.9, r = 2.3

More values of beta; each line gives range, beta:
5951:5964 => 20.1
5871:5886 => 16.5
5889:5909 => 9.1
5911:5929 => 18.3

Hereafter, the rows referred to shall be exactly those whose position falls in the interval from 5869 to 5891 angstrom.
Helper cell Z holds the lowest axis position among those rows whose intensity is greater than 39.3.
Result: 5870.0 angstrom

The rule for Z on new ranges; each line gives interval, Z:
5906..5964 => 5930.0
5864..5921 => 5865.0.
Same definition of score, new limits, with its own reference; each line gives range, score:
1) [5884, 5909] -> 5907.5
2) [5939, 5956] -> 5945.0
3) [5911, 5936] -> 5935.0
